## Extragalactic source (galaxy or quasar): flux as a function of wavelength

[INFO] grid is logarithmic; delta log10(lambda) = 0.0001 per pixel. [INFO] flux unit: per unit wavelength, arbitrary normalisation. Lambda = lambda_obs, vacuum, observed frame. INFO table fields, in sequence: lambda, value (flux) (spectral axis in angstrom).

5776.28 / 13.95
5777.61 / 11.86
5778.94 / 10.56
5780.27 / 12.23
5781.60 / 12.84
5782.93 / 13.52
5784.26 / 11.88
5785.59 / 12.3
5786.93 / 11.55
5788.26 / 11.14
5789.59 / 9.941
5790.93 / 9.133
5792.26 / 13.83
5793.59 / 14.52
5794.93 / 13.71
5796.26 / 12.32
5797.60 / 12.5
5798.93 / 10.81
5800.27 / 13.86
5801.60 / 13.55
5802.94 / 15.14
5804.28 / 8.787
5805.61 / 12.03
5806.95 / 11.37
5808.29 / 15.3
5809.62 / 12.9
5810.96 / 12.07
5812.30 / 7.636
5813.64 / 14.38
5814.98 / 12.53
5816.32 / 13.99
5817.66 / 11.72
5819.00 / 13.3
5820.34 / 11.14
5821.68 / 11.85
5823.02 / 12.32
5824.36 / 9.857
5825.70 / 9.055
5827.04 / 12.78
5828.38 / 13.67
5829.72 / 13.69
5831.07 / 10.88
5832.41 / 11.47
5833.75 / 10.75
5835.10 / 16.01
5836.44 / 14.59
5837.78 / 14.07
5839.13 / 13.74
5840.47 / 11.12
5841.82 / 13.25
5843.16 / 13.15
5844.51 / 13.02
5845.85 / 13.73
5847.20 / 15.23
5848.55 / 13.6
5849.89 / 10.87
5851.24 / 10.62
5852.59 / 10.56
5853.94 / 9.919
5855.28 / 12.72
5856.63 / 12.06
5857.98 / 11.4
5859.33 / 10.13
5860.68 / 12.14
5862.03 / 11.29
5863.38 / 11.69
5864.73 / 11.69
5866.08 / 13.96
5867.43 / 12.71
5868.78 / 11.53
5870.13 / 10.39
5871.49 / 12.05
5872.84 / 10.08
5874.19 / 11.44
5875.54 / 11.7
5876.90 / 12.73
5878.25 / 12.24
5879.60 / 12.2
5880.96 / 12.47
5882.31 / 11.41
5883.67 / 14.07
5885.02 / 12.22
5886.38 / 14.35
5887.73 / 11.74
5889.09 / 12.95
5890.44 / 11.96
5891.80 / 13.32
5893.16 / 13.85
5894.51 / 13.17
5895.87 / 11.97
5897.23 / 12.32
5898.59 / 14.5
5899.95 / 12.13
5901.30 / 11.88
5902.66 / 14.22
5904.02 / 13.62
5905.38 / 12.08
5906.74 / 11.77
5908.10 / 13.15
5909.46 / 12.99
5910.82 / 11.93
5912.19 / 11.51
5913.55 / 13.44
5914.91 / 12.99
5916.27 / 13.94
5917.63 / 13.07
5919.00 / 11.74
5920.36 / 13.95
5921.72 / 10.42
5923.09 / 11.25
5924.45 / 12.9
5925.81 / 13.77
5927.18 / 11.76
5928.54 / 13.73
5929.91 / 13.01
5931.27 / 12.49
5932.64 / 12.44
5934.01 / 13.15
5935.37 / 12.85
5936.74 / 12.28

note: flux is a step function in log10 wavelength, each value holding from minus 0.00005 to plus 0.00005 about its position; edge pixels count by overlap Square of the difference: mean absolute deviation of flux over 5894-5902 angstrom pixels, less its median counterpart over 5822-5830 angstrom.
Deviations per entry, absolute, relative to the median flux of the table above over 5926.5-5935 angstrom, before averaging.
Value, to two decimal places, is 0.01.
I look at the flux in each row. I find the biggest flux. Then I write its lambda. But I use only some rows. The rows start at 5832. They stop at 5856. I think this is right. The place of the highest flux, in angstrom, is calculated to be 5835.10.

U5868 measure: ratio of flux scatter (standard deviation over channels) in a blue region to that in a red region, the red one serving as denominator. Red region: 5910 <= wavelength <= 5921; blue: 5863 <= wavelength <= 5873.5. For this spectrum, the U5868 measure 1.3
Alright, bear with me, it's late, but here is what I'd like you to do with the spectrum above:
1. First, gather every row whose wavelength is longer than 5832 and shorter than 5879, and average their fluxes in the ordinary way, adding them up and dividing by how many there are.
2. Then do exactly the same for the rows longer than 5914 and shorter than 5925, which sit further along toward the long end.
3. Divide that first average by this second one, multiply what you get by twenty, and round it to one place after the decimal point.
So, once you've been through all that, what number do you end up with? 19.5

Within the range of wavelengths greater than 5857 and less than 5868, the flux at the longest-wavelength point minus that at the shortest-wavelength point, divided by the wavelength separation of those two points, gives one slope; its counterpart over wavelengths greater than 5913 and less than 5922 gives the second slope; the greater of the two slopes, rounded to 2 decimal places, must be 0.14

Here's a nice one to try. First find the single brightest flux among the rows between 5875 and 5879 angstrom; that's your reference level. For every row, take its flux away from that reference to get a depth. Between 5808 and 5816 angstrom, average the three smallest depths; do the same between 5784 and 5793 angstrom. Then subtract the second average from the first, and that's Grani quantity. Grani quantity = -1.5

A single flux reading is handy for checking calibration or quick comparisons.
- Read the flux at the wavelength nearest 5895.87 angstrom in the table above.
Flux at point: 11.97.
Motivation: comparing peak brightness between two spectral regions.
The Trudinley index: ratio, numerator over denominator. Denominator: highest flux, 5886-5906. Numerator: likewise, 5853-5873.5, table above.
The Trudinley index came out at 0.96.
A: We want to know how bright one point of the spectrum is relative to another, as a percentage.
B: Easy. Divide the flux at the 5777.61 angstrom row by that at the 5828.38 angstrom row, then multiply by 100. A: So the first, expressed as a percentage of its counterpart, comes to 87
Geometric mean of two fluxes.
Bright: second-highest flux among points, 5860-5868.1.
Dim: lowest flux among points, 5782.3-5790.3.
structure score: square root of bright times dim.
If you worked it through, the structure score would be 11.2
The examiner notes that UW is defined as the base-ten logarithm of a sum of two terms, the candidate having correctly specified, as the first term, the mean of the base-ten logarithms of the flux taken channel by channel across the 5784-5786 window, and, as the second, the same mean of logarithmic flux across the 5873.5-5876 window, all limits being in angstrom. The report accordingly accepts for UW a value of 0.332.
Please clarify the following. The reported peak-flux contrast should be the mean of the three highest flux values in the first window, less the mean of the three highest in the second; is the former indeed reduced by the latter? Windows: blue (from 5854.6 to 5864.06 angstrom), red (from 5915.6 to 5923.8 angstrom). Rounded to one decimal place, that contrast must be -1.3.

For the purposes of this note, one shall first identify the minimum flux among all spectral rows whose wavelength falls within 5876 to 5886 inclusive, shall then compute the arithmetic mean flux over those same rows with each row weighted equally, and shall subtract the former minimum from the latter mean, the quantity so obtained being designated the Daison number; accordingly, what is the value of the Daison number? 1.1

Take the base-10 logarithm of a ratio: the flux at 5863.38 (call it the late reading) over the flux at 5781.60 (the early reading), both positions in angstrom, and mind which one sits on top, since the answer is -0.041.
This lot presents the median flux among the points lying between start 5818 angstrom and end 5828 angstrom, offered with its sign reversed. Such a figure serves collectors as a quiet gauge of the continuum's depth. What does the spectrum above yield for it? -11.85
